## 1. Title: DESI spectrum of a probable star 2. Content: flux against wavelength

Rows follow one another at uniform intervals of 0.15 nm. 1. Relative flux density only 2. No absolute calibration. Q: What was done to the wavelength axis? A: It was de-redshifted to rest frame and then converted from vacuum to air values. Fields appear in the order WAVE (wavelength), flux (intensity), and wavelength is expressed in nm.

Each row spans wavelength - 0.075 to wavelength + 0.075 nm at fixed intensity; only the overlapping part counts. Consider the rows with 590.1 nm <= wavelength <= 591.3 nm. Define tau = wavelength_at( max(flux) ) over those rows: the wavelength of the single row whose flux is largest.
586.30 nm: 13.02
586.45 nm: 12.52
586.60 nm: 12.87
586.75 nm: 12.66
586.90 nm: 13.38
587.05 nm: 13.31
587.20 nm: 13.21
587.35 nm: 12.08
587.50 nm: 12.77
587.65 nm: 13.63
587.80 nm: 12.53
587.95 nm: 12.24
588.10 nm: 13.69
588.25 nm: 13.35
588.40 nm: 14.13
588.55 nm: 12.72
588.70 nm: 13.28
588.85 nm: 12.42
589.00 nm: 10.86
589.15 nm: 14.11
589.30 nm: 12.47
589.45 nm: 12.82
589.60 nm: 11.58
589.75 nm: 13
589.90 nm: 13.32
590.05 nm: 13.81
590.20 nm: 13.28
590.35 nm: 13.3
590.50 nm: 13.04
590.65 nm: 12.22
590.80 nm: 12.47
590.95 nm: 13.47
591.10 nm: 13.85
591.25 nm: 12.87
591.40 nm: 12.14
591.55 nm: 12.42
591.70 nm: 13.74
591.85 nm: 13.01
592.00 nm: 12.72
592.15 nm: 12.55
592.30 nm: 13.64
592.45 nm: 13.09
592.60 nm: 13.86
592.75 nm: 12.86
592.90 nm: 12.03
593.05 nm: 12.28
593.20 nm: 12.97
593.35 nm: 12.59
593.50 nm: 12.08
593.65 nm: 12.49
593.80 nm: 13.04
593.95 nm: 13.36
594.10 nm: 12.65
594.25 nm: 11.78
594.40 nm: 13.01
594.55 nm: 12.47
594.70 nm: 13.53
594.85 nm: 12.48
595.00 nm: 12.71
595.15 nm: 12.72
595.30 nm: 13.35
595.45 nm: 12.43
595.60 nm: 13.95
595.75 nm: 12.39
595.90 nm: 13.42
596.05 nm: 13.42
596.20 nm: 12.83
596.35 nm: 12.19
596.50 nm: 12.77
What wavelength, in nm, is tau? 591.10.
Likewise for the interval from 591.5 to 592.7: 592.60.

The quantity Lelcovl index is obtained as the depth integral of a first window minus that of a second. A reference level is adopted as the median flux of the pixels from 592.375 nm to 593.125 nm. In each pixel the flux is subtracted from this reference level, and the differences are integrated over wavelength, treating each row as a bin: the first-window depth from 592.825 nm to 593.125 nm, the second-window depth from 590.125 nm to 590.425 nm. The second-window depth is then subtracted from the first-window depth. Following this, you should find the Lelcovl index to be 0.34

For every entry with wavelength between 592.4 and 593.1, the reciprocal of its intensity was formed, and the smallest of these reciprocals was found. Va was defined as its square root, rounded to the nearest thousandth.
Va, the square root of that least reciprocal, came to 0.269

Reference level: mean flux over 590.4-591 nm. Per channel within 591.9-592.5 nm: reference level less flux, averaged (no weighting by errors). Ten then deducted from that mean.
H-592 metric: -10.20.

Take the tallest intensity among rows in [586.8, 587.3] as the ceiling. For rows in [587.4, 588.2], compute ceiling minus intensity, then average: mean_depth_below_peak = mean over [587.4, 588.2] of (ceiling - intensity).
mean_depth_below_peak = 0.4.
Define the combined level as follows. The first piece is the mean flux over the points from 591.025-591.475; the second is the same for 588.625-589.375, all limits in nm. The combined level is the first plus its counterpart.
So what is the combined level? 25.6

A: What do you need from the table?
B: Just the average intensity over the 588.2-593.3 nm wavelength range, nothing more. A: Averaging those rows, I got 12.9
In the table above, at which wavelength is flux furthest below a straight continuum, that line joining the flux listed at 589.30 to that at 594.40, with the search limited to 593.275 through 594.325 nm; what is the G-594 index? 594.25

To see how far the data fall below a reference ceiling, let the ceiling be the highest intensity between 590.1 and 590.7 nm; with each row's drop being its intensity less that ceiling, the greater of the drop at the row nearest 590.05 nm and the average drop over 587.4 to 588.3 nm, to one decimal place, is 0.5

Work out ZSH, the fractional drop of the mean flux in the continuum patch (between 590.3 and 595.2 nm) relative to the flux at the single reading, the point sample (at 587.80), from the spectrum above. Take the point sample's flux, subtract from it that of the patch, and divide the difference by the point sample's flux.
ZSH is -0.02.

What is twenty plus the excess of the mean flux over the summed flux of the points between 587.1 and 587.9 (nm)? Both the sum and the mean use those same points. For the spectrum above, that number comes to -31.4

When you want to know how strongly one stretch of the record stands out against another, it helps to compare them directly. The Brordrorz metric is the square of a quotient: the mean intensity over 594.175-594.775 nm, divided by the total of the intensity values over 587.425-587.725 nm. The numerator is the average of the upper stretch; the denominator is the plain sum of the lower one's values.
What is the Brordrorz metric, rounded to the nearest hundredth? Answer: 0.23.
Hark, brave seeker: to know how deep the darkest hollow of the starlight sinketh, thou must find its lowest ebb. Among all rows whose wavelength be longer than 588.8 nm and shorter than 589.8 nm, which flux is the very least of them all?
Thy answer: 10.86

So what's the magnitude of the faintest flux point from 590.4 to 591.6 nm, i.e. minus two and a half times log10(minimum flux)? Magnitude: -2.71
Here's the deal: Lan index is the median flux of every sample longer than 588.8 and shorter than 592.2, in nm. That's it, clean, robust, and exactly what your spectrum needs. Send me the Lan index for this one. 12.9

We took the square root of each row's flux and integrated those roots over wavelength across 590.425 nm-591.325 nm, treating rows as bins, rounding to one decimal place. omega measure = 3.2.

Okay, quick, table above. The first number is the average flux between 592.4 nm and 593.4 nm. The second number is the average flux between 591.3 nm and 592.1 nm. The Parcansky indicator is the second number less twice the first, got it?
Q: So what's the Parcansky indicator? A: -12.8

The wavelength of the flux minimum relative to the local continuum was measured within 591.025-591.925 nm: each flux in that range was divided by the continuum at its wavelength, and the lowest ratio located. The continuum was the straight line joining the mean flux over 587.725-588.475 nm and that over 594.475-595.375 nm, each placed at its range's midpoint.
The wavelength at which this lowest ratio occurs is 591.40 nm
